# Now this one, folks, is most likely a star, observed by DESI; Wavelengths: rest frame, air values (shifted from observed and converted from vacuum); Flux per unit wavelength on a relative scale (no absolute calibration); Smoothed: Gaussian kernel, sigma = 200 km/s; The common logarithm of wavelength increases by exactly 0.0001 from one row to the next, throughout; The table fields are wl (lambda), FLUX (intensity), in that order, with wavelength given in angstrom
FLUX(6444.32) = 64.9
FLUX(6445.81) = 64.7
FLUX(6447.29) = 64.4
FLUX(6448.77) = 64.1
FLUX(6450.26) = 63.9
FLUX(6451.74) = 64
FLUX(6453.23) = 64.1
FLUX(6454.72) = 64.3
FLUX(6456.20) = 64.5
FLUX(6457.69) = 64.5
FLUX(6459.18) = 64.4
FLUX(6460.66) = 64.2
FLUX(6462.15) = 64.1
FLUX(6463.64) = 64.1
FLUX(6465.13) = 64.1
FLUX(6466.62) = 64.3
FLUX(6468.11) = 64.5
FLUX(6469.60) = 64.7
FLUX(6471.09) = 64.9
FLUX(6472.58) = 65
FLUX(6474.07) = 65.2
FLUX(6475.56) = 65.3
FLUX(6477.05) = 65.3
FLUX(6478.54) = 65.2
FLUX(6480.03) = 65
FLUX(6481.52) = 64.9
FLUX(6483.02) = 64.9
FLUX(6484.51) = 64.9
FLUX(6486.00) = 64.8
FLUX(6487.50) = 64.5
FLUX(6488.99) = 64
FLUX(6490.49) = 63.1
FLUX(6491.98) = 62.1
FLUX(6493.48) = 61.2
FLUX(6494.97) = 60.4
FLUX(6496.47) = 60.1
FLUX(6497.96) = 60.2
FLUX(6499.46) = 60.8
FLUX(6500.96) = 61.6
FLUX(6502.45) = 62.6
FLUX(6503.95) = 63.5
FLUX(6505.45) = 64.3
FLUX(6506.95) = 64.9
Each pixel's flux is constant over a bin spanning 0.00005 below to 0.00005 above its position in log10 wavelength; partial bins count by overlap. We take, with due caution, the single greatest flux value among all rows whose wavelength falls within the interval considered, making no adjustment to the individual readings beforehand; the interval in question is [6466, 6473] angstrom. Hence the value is 65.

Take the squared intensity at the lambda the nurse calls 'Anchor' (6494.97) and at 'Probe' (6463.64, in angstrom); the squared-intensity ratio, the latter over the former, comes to 1.13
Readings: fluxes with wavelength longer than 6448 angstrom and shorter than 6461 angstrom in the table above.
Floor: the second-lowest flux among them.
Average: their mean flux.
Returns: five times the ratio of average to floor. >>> 5.02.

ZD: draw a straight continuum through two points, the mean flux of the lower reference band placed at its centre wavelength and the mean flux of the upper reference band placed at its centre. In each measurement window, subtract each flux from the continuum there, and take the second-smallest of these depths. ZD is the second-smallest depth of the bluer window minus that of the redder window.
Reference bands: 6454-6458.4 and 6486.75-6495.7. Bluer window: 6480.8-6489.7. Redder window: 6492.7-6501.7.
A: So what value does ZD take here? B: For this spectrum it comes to -3.2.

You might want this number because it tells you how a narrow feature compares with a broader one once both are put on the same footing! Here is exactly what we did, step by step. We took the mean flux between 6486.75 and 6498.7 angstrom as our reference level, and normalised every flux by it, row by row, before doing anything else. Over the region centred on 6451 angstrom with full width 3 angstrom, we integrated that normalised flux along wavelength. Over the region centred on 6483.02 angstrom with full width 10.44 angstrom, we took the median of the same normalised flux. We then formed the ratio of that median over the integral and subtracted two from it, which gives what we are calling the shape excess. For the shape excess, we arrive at -1.66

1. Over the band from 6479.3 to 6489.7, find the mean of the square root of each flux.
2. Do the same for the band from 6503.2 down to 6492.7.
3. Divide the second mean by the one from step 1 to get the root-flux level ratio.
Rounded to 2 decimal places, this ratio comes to 0.97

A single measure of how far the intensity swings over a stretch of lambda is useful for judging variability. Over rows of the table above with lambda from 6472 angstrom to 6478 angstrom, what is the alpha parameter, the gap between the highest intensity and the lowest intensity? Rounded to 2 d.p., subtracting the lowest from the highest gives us 0.30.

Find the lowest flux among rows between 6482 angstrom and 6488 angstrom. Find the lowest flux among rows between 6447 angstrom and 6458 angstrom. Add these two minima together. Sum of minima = 128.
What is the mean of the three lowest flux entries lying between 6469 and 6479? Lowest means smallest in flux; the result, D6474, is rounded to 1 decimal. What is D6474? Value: 64.9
